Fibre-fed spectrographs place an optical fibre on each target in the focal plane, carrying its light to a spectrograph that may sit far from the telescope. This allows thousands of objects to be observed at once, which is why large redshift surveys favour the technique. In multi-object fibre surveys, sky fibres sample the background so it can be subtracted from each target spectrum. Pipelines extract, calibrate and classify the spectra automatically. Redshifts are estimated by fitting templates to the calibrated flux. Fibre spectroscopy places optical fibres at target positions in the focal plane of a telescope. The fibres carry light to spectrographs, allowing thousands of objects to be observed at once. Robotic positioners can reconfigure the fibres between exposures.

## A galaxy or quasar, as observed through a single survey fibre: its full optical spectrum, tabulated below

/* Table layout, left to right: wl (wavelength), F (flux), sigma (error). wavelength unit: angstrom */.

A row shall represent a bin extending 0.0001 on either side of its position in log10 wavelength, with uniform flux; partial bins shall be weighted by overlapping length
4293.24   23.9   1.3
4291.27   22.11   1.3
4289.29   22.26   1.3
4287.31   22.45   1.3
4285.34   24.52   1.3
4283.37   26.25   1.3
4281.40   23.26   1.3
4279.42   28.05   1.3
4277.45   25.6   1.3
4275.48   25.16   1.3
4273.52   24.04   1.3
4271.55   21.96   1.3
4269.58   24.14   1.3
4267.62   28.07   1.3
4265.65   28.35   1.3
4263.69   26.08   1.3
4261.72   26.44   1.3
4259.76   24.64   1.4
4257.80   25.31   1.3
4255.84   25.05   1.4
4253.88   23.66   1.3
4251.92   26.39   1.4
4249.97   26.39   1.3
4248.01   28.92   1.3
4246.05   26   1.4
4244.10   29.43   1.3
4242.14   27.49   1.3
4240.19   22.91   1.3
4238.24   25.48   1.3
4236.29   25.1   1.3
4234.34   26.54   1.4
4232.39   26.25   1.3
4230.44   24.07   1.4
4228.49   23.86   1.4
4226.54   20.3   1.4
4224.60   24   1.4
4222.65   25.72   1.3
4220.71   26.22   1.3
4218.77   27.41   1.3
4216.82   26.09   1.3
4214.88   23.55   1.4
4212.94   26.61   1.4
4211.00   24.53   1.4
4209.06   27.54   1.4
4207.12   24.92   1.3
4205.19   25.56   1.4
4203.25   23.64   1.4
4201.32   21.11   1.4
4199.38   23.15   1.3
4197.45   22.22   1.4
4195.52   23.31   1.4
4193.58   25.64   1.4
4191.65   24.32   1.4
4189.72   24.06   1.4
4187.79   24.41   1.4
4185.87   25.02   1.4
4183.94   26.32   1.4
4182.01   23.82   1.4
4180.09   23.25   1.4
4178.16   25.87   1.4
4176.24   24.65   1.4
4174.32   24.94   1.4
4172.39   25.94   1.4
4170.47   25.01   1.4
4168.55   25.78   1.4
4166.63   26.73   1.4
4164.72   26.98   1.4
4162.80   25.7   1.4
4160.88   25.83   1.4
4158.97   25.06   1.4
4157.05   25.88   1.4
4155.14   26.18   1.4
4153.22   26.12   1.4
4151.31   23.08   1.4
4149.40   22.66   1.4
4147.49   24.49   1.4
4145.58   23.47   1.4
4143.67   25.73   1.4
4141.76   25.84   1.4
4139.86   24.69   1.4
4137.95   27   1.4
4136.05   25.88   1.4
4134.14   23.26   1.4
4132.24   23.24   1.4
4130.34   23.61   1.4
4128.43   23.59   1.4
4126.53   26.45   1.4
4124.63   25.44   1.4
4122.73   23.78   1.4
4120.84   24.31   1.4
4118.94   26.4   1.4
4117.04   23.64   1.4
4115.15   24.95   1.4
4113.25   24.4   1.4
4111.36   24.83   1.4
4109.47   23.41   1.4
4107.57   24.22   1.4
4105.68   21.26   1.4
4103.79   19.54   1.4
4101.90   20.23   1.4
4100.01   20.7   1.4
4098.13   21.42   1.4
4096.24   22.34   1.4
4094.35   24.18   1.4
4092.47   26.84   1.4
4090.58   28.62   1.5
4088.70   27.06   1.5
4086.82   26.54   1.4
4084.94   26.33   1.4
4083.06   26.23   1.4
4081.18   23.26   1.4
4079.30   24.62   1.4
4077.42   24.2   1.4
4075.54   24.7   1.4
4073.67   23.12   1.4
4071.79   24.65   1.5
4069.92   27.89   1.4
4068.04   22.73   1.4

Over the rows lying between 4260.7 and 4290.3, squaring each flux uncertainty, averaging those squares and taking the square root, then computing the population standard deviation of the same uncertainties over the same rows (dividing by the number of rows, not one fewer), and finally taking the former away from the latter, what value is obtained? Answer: -1.30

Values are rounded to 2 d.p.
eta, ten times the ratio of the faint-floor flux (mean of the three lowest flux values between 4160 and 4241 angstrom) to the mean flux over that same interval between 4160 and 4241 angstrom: 8.53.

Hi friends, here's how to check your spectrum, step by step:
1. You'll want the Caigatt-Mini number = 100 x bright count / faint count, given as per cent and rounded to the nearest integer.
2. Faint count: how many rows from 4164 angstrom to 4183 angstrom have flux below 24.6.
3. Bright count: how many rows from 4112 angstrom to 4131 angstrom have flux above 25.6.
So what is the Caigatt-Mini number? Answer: 100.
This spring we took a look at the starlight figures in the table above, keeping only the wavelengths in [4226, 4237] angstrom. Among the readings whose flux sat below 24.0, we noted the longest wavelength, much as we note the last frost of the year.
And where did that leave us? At 4228.49 angstrom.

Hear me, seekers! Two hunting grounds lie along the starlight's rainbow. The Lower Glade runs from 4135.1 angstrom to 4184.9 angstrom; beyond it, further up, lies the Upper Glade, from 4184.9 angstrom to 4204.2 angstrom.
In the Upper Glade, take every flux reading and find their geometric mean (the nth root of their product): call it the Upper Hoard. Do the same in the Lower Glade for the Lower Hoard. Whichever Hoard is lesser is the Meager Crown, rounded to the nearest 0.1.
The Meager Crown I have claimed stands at 23.7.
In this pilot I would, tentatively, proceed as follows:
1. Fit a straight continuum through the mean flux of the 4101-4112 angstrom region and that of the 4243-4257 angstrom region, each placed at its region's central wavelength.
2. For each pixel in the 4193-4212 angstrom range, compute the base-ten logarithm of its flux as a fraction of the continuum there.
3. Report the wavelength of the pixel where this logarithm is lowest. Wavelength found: 4201.32 angstrom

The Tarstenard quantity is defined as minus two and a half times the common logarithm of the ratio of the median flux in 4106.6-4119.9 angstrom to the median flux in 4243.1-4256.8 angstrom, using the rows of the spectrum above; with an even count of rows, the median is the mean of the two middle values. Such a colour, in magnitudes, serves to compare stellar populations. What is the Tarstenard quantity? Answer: 0.085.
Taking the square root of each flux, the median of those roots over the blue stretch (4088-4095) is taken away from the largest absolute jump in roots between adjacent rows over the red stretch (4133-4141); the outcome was -4.93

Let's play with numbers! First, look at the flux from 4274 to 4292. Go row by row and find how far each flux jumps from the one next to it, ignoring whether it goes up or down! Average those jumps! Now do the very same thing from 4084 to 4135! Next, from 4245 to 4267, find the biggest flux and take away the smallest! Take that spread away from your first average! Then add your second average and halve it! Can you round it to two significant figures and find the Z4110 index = -1.1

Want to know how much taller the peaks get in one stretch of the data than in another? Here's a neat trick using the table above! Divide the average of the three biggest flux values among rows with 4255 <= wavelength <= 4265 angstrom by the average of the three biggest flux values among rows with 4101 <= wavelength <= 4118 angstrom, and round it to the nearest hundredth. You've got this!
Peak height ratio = 1.05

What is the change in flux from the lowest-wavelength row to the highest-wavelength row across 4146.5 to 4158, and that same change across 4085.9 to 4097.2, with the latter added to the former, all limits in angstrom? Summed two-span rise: -3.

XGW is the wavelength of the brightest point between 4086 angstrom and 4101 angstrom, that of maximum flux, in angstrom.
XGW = 4090.58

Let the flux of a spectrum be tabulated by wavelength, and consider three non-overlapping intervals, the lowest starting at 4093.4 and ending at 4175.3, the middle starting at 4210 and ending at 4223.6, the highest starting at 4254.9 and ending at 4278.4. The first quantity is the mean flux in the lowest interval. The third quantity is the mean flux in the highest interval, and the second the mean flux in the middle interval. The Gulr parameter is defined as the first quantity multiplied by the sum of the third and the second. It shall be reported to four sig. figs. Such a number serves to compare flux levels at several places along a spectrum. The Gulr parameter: 1247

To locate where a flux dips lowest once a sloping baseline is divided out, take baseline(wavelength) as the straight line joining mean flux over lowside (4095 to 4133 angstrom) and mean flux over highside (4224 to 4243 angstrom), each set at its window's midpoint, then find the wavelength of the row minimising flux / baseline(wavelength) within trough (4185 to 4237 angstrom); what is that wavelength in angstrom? 4226.54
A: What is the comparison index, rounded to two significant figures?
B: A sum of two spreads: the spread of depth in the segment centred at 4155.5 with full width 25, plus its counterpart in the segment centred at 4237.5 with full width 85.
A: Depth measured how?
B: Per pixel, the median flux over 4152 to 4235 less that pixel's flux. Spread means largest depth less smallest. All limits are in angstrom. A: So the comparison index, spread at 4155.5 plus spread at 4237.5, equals 13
